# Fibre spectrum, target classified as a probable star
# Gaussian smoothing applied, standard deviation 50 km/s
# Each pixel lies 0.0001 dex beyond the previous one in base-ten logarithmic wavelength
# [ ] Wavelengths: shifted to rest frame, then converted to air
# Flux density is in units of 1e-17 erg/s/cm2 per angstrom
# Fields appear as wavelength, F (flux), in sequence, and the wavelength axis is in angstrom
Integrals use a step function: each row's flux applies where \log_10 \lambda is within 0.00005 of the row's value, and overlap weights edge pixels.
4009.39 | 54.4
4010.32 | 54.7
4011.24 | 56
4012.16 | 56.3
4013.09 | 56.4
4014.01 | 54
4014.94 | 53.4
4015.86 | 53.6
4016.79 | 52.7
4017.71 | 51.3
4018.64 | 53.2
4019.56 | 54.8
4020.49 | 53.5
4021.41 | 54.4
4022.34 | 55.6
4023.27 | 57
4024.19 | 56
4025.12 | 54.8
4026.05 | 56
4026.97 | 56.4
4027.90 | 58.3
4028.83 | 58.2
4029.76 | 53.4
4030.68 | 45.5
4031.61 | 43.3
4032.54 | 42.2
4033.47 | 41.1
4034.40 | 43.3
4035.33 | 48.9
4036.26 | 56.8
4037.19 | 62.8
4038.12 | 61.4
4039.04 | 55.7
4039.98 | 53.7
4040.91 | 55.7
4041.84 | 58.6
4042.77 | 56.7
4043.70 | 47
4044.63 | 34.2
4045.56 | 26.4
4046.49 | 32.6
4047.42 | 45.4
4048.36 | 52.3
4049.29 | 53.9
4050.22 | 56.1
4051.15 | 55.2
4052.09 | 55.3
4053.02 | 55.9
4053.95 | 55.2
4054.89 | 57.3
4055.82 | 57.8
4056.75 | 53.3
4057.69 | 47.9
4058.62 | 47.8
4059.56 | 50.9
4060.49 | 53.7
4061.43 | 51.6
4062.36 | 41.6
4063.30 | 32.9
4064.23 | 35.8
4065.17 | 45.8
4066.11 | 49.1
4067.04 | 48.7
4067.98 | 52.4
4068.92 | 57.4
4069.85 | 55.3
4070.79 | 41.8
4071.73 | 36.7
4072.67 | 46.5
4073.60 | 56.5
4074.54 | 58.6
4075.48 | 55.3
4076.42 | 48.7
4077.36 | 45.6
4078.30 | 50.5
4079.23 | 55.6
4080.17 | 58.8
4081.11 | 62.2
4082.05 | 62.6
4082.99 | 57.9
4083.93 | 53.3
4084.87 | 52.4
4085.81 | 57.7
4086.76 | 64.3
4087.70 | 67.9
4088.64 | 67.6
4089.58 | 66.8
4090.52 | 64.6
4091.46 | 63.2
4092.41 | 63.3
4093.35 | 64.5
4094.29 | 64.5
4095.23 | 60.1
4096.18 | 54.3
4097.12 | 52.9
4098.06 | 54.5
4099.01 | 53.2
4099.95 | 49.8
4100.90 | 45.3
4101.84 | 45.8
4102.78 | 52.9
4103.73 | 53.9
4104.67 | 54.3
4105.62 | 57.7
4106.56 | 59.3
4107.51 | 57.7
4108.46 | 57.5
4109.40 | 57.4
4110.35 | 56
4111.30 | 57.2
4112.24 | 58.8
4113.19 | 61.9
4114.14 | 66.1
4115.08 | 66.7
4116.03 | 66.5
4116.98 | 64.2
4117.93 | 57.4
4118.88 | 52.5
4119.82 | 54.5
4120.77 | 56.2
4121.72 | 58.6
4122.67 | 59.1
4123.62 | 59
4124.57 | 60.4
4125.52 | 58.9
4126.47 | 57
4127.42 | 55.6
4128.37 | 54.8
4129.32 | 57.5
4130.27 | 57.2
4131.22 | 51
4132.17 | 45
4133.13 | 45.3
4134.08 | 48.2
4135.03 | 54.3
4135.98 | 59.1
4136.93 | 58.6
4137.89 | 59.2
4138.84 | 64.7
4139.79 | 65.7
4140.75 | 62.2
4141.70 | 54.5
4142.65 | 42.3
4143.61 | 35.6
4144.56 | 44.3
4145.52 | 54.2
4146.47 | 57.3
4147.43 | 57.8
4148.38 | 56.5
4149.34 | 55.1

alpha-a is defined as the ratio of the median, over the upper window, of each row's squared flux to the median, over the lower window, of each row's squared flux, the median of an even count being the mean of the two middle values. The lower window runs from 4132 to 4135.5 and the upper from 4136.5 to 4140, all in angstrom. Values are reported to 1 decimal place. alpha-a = 1.8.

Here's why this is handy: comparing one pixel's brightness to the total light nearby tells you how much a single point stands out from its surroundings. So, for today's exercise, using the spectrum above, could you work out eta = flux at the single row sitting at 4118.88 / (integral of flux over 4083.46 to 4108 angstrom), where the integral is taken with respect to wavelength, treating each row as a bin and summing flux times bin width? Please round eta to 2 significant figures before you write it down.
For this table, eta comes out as 0.037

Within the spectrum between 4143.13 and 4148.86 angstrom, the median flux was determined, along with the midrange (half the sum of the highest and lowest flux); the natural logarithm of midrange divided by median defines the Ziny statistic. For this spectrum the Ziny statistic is -0.17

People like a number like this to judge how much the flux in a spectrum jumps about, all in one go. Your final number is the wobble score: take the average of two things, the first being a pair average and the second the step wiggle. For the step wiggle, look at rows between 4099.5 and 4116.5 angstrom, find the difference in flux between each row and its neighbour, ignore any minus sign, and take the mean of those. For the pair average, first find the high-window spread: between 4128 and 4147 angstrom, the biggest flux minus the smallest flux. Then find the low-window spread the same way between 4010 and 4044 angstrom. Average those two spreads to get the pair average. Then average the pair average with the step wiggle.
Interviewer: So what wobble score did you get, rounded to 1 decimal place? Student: 13.9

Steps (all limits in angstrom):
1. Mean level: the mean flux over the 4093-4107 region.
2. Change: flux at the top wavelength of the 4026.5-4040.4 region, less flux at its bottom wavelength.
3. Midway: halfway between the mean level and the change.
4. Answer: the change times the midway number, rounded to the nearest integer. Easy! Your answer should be -70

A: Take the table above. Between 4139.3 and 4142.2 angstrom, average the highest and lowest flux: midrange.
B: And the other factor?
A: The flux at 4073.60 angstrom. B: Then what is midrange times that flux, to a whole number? 3396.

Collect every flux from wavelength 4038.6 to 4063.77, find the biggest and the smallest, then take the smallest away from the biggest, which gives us 32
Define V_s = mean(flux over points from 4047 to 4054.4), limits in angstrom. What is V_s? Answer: 53.7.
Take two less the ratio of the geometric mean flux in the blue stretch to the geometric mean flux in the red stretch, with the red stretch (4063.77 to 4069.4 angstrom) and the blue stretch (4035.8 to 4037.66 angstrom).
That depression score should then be 0.75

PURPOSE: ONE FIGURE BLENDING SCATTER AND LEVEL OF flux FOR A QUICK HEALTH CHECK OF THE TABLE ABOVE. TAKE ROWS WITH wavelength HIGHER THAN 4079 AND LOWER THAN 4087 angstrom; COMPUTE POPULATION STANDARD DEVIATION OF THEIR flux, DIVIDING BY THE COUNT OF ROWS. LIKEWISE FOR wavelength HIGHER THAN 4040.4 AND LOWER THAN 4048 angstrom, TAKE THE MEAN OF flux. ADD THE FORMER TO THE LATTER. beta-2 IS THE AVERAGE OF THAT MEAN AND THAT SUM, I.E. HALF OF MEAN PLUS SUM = 47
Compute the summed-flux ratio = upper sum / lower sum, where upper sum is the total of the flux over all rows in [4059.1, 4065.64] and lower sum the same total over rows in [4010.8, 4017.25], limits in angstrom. 0.82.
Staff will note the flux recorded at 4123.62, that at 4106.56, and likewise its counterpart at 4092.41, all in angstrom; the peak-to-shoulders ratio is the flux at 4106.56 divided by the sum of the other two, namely 0.48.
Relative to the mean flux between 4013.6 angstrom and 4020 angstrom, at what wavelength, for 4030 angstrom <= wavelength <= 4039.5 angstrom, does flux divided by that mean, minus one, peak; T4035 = 4037.19 angstrom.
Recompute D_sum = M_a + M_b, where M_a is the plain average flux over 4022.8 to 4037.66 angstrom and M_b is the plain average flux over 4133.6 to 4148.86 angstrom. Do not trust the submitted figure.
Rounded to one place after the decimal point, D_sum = 106.8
